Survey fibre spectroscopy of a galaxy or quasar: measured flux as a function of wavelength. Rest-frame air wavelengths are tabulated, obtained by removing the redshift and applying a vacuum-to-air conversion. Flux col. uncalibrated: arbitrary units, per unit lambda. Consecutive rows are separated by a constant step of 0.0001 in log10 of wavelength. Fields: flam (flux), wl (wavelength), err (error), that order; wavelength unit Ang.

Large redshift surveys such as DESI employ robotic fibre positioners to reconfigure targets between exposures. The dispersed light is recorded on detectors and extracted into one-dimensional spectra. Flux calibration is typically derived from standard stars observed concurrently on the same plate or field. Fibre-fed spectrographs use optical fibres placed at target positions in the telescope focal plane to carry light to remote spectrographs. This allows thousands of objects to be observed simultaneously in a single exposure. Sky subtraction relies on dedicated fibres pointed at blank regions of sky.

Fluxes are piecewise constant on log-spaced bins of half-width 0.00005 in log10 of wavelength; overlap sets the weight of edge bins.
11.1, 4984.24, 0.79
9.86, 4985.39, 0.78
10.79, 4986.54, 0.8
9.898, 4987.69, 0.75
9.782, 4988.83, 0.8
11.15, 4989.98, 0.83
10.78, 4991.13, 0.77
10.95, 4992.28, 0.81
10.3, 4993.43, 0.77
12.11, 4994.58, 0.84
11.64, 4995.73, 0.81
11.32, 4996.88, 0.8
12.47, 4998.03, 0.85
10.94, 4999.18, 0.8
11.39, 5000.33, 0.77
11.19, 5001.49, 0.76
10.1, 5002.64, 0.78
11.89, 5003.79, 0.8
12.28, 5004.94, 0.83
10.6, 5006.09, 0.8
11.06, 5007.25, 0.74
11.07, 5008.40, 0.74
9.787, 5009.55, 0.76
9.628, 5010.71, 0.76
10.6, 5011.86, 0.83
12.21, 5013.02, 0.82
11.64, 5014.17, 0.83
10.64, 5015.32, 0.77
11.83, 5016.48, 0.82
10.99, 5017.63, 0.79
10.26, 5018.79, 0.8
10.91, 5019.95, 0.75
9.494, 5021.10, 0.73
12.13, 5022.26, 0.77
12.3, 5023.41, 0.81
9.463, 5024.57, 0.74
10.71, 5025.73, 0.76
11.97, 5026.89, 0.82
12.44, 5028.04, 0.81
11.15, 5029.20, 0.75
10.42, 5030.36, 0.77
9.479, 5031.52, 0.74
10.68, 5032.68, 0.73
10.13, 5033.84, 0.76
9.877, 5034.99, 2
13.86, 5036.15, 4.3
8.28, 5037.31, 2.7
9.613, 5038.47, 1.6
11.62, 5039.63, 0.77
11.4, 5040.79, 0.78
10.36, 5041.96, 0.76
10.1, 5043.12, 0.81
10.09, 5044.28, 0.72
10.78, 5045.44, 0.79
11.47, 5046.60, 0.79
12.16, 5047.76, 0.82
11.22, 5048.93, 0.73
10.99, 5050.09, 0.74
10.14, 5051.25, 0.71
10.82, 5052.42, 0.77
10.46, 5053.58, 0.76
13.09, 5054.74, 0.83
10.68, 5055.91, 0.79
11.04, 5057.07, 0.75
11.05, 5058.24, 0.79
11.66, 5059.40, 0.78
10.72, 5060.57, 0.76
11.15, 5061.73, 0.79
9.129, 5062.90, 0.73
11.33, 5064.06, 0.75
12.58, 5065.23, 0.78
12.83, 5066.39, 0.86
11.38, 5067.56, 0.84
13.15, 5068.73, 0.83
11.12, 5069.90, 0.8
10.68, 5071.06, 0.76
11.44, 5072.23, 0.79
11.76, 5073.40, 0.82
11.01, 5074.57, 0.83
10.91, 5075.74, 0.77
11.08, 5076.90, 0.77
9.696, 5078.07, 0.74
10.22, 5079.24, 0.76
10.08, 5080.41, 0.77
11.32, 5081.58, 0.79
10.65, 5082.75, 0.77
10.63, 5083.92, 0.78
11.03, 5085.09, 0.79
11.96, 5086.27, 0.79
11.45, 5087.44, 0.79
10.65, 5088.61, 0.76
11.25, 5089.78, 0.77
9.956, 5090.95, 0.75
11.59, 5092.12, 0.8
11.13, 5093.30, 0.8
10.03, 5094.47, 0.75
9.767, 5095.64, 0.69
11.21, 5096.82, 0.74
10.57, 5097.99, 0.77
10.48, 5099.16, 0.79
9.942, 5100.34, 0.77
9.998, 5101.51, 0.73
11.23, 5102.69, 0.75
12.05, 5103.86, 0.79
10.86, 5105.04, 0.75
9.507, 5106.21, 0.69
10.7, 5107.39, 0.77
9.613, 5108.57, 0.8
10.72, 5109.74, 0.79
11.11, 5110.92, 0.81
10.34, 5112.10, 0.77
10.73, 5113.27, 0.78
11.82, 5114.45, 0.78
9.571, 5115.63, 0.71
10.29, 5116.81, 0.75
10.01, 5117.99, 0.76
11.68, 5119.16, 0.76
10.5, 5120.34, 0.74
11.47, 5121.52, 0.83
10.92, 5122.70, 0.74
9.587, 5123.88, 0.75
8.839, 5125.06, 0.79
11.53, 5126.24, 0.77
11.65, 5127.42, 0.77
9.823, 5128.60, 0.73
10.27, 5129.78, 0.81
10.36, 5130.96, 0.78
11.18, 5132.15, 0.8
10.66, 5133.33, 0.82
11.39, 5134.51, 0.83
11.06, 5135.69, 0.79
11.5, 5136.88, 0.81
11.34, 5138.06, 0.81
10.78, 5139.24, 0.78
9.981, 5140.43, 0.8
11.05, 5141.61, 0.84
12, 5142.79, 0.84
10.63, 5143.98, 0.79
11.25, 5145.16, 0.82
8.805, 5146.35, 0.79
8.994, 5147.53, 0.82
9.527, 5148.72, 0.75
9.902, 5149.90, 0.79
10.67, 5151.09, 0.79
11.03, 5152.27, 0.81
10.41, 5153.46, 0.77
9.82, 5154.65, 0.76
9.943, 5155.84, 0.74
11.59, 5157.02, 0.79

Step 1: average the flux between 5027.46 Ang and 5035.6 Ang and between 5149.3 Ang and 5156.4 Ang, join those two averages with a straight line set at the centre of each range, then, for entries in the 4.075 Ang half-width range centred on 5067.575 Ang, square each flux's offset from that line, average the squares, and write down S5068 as 2.6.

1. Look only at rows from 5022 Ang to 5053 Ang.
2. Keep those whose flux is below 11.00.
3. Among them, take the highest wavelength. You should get 5052.42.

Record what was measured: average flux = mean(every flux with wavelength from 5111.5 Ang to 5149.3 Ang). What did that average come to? 10.6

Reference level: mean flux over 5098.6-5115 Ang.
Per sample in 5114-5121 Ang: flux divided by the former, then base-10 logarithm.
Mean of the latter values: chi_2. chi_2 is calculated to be -0.002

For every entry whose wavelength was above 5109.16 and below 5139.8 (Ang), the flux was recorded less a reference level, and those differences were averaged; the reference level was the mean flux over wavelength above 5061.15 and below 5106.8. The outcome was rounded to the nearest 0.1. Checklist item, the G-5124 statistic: -0.2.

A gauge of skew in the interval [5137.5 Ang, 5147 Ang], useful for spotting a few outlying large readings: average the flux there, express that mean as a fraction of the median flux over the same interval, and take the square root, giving 0.99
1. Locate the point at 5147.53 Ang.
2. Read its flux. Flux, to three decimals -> 8.994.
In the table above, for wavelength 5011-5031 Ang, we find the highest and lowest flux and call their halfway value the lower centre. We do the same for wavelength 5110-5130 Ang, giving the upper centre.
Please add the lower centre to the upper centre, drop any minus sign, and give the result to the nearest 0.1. 21.3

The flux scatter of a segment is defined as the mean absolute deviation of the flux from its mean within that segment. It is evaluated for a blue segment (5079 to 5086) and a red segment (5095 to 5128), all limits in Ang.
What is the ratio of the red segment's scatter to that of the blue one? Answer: 1.92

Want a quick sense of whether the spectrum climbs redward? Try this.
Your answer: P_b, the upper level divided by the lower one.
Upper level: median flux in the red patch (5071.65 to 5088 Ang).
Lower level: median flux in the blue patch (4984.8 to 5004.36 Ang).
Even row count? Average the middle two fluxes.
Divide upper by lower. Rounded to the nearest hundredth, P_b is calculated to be 1.01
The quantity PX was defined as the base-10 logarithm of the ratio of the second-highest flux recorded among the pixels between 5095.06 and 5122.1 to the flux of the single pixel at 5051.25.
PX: 0.067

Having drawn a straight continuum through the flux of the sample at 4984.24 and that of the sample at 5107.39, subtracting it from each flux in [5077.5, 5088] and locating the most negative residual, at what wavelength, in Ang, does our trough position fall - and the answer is 5078.07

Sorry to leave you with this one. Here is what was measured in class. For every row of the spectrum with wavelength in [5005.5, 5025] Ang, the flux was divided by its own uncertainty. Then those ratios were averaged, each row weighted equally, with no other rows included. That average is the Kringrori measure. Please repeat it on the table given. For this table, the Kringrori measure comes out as 13.9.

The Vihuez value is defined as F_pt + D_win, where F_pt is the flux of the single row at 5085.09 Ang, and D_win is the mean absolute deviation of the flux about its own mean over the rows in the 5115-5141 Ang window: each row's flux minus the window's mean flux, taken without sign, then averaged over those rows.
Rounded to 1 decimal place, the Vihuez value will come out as 11.7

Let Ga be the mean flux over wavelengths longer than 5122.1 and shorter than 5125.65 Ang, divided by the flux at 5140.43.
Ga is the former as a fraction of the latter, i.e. 0.98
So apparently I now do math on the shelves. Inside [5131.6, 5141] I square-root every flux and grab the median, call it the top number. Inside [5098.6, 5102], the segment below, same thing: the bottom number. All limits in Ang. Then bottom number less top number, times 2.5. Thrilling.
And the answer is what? -0.43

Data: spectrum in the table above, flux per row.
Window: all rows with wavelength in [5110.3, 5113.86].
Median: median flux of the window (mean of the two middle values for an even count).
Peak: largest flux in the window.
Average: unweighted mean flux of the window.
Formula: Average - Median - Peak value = -11.11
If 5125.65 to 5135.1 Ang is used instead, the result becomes -11.71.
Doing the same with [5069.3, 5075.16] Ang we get -11.68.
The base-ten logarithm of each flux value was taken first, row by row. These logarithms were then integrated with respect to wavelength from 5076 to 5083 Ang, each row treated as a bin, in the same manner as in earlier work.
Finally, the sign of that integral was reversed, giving -7.16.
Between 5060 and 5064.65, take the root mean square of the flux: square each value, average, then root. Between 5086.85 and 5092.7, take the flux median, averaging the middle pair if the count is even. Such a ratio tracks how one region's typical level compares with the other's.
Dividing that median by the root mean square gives 1.06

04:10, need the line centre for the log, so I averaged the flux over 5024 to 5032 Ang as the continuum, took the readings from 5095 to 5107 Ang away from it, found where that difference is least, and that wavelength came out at 5103.86 Ang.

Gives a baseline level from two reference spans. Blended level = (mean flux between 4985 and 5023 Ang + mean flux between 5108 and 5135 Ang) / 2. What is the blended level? 10.8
